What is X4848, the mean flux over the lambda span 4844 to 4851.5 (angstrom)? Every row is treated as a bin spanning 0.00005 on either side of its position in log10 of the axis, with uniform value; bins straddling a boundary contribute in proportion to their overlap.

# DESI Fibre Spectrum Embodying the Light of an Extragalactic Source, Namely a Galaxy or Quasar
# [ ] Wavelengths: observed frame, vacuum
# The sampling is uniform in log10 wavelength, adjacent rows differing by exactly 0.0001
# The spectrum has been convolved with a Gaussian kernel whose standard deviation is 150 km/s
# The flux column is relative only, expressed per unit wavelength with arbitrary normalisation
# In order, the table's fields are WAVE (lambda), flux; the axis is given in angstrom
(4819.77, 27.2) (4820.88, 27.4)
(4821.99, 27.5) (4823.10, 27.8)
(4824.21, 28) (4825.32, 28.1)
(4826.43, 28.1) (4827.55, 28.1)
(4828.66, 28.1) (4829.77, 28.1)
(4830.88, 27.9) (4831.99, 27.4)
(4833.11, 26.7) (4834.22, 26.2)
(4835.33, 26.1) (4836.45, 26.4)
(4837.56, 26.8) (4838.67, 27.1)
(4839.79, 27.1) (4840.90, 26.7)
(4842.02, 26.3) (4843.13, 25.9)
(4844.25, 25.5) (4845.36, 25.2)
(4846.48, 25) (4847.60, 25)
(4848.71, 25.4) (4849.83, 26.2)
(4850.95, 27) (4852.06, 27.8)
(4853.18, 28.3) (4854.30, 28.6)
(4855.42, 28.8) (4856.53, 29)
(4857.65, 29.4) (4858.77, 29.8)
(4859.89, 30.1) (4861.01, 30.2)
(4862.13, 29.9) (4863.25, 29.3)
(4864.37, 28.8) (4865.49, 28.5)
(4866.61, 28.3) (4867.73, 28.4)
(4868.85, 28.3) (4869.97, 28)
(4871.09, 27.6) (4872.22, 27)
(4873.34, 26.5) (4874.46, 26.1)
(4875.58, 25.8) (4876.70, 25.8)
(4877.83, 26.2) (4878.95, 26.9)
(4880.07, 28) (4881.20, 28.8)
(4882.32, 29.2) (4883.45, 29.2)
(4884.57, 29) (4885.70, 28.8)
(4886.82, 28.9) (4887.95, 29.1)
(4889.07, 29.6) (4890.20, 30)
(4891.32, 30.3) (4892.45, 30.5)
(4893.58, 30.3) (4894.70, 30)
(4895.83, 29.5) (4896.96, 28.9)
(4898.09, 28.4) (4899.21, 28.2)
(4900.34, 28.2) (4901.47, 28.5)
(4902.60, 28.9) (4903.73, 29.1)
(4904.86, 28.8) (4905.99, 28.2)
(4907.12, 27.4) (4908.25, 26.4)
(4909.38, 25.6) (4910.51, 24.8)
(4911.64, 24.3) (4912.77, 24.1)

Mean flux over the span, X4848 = 25.6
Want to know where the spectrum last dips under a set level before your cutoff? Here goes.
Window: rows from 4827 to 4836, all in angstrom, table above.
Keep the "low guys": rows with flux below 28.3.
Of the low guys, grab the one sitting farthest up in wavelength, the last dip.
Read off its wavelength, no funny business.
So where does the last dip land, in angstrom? 4835.33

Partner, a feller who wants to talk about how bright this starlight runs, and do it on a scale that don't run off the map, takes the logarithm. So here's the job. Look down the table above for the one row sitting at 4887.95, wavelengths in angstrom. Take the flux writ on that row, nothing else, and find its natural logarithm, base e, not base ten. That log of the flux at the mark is 3.37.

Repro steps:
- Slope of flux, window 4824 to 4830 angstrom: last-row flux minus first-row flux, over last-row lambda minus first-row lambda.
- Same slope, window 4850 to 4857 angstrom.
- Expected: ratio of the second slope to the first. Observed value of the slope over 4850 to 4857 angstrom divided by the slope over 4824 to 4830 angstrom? 20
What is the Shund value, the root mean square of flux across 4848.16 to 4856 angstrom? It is 27.5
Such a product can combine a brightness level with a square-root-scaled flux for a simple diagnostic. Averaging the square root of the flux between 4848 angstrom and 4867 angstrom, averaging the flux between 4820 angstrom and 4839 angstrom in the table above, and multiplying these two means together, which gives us 146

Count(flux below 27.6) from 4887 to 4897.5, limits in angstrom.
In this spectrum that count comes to 0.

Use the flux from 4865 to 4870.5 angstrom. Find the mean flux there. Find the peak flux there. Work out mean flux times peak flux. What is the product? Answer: 807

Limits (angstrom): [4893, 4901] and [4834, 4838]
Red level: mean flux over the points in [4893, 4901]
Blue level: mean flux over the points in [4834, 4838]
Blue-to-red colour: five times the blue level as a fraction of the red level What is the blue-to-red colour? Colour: 4.54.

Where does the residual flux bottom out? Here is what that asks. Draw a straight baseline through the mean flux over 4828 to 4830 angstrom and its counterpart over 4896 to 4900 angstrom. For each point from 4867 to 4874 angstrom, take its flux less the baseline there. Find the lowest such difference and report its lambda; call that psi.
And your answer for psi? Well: 4873.34 angstrom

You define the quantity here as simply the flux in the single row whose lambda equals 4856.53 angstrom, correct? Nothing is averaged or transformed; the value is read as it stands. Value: 29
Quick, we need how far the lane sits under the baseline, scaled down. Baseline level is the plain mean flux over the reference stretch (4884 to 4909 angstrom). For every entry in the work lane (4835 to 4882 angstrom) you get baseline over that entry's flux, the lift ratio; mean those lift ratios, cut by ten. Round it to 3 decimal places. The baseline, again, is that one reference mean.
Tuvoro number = 0.106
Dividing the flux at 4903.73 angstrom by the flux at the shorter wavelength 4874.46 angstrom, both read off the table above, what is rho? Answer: 1.11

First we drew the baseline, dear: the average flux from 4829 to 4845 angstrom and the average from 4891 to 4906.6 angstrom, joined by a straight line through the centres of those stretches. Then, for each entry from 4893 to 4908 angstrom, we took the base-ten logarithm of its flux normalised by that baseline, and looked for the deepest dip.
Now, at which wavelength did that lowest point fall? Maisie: 4907.12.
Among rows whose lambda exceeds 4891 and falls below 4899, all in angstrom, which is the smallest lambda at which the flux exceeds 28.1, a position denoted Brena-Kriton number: 4891.32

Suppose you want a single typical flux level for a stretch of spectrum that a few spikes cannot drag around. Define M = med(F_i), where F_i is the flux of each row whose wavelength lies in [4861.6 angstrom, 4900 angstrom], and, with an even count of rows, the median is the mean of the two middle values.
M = 28.8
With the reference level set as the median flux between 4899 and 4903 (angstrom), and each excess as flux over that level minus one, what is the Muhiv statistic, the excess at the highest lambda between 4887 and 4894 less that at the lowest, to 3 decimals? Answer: 0.042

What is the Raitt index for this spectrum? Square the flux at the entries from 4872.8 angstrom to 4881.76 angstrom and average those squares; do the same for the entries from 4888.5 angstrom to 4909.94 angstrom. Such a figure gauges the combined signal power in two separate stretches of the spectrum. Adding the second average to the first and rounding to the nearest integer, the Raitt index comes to 1547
